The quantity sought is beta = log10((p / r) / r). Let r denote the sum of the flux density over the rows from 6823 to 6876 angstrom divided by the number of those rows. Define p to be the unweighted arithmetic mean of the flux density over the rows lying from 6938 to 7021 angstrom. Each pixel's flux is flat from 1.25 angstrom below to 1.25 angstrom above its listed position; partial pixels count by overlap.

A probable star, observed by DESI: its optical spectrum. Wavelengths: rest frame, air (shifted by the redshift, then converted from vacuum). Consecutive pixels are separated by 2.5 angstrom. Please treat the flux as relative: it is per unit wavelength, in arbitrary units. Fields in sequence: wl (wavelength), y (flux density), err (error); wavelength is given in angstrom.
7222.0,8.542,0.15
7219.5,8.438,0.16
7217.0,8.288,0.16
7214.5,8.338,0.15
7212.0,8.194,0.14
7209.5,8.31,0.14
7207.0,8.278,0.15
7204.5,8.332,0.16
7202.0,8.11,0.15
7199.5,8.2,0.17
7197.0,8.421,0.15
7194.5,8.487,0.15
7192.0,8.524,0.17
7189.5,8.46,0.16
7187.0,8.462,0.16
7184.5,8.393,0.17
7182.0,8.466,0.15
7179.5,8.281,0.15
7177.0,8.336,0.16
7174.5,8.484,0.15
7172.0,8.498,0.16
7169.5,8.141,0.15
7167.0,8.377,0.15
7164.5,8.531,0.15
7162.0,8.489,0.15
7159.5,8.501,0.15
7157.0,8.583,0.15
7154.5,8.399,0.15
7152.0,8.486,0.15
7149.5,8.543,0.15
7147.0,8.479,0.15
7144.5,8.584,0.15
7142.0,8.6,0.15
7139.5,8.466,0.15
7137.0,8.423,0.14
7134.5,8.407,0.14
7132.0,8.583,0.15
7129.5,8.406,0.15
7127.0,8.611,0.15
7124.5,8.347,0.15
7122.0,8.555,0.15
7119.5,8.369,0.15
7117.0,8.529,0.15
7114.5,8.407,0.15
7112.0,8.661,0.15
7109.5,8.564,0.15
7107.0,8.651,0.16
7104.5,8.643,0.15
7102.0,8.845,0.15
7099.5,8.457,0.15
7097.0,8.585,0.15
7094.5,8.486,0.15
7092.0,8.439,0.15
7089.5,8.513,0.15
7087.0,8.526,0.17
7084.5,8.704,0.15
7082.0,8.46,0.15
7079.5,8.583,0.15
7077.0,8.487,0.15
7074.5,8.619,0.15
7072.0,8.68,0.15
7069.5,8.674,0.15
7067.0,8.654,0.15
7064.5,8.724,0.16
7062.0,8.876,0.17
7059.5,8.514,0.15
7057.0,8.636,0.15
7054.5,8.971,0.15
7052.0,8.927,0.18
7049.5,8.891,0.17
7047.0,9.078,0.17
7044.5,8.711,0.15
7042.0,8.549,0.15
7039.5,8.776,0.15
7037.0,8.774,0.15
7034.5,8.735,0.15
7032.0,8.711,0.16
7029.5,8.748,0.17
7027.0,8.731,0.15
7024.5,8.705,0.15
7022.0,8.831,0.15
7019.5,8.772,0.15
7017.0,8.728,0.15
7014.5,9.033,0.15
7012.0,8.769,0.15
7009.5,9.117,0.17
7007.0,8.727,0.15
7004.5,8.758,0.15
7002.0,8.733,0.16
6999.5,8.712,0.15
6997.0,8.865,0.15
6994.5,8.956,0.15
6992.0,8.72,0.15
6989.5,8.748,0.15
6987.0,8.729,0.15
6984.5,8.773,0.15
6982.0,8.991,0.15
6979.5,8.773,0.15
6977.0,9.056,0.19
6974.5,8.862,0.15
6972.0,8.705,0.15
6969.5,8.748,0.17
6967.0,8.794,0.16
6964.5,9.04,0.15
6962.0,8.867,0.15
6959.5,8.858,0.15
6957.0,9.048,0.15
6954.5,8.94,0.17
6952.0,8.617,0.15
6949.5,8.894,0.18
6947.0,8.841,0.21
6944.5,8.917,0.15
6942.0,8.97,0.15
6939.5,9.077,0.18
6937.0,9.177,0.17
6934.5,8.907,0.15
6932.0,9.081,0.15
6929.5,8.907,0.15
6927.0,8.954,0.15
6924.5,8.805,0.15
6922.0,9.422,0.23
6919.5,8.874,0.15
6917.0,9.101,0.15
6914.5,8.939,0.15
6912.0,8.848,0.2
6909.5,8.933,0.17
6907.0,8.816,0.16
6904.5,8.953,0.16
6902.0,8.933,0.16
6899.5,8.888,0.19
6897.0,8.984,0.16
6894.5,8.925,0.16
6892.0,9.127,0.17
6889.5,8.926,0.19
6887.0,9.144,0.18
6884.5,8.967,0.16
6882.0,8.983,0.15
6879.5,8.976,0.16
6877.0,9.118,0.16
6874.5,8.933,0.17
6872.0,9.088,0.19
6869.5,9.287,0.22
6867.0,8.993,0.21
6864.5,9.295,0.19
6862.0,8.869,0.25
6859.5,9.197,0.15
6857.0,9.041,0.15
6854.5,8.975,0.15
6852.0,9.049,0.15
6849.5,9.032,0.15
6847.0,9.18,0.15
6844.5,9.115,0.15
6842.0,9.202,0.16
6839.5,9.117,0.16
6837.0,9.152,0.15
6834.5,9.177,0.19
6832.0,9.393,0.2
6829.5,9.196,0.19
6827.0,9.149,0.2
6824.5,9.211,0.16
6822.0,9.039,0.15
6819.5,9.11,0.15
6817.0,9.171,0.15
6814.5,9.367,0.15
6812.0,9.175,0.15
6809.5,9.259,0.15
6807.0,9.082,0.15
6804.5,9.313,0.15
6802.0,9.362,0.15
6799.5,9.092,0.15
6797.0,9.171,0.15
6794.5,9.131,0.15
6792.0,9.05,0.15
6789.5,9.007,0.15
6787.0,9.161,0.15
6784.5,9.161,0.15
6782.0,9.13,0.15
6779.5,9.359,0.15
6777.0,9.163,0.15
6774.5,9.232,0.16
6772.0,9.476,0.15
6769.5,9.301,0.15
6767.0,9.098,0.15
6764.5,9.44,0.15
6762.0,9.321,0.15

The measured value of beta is -0.97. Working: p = 8.85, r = 9.1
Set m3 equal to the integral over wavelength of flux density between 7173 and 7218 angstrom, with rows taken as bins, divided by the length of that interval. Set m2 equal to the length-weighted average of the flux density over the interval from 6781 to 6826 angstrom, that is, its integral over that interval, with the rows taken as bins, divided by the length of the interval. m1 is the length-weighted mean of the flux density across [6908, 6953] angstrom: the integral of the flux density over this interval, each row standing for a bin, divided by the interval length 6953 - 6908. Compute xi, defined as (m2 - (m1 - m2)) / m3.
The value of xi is 1.12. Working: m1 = 8.96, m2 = 9.17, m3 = 8.4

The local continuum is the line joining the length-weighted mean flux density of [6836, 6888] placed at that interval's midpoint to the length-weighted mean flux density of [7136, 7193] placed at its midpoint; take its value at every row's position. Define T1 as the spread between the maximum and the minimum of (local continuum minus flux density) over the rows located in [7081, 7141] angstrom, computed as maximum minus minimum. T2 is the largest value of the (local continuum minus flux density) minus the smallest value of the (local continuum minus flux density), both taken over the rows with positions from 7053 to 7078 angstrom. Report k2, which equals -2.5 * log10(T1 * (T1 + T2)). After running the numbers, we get 1.0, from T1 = 0.45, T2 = 0.45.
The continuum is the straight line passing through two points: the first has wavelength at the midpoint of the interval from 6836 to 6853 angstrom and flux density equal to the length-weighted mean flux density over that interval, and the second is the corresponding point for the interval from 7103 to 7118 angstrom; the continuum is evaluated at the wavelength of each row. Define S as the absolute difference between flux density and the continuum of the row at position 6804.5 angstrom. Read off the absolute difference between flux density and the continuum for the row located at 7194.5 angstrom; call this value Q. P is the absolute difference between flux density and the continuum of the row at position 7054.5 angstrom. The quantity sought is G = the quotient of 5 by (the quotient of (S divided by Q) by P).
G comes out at 0.96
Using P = 0.28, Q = 0.08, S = 0.11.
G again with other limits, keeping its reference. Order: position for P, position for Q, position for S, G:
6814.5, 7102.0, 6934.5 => 7.17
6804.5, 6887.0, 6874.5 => 0.47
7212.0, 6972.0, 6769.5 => 5.28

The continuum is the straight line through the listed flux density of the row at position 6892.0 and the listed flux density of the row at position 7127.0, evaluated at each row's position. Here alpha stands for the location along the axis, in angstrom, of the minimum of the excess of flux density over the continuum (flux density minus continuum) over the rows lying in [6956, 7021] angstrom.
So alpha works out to 6972.0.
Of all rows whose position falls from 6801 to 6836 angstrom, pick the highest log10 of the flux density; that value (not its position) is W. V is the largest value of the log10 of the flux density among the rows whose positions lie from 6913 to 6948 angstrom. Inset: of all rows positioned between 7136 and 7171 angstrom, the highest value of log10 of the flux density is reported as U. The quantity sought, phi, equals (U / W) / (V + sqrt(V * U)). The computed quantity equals 0.498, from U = 0.934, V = 0.974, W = 0.973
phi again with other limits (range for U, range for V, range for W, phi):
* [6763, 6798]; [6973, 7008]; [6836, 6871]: 0.524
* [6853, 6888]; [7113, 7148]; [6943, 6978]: 0.536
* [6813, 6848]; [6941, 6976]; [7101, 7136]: 0.535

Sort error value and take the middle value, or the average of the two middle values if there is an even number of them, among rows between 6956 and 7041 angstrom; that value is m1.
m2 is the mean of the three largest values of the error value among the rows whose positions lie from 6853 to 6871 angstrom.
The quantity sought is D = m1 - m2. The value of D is -0.077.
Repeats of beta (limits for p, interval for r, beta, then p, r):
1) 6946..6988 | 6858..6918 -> -0.96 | 8.86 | 9.0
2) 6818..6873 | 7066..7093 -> -0.91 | 9.13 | 8.6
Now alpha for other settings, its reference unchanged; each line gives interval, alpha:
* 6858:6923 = 6862.0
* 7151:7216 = 7169.5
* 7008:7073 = 7042.0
